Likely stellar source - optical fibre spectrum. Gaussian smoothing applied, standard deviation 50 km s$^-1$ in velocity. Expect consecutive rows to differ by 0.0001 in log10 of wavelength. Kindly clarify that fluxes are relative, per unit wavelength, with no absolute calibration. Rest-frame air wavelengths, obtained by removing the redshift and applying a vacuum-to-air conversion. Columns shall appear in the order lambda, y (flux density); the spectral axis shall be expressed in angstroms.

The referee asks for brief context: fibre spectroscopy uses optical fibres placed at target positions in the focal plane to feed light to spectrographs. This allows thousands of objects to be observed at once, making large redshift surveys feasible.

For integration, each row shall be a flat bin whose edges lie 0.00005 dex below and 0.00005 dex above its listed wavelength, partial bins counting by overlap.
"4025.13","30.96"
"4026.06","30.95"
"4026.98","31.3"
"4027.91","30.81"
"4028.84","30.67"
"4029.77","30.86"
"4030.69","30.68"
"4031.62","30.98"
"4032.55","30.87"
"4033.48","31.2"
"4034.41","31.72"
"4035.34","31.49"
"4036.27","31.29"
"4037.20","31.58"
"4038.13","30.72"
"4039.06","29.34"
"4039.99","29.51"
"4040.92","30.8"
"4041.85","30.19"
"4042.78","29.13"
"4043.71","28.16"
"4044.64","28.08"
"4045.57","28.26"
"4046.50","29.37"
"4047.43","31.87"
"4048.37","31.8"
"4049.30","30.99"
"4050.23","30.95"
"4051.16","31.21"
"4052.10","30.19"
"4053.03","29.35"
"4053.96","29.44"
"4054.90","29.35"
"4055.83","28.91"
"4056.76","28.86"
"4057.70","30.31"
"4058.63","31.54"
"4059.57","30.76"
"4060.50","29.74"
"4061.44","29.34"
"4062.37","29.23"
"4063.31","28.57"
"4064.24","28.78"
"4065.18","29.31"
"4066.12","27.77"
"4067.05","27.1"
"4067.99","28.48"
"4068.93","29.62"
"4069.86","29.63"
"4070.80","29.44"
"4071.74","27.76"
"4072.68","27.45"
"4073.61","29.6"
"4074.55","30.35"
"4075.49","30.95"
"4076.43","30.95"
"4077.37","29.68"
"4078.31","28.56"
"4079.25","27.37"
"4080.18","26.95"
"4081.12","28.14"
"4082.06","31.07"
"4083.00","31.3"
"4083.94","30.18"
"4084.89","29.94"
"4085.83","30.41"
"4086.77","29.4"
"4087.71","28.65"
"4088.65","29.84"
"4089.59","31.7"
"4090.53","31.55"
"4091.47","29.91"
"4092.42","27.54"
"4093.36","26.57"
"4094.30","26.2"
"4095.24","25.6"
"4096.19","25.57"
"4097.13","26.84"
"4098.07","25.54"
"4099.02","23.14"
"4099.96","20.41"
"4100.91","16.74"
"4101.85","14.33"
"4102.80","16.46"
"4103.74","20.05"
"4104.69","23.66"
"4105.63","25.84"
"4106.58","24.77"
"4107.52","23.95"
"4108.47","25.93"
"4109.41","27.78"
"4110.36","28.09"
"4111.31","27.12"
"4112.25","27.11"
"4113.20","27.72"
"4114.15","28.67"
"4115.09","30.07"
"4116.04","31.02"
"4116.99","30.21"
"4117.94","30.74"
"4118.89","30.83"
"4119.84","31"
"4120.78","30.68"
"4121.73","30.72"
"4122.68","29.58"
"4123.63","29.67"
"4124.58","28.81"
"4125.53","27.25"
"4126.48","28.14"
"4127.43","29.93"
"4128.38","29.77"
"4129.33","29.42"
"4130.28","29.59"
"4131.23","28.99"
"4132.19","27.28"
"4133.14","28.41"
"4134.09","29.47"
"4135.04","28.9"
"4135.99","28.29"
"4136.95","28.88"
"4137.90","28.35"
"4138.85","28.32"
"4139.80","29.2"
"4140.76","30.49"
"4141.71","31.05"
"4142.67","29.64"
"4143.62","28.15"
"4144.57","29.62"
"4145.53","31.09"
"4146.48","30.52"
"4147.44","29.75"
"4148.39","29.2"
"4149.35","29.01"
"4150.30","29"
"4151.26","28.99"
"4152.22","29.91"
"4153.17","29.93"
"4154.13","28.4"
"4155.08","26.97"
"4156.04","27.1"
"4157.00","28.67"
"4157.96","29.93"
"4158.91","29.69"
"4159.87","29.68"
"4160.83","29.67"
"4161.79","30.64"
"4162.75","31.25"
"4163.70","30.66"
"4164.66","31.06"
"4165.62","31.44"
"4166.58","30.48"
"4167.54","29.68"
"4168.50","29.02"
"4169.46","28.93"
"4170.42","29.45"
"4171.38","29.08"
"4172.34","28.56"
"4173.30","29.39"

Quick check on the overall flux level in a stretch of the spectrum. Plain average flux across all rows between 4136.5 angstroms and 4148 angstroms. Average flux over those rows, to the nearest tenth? 29.6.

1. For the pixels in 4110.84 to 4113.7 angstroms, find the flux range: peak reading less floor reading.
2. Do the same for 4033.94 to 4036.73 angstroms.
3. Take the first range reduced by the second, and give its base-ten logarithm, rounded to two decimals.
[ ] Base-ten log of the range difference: -0.74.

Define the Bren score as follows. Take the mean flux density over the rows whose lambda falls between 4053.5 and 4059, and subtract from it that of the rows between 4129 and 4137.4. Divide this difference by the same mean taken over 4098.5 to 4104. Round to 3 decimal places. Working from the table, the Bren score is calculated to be 0.050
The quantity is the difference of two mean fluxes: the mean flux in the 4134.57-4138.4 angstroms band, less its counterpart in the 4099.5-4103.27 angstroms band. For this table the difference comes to 12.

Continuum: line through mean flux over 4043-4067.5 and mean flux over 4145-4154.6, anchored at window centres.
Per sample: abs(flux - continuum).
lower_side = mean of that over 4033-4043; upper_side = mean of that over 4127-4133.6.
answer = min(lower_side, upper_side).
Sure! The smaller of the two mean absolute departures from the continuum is 0.68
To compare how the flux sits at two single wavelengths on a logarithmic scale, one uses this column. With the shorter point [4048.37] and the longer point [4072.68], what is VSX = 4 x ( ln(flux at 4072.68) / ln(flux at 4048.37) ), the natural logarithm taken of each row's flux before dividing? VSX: 3.83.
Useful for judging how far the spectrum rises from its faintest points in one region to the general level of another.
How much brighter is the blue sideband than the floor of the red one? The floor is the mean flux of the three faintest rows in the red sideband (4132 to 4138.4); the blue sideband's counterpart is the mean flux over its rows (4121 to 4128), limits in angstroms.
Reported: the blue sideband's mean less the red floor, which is 1.2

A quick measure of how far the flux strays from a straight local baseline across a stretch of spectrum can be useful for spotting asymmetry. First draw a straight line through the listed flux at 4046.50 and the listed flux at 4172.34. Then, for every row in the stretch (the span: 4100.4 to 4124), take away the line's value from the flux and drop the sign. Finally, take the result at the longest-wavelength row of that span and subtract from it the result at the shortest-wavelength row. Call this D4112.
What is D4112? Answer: -11.5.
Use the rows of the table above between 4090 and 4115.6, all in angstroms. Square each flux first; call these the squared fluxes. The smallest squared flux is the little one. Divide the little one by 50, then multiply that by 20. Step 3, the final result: 82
